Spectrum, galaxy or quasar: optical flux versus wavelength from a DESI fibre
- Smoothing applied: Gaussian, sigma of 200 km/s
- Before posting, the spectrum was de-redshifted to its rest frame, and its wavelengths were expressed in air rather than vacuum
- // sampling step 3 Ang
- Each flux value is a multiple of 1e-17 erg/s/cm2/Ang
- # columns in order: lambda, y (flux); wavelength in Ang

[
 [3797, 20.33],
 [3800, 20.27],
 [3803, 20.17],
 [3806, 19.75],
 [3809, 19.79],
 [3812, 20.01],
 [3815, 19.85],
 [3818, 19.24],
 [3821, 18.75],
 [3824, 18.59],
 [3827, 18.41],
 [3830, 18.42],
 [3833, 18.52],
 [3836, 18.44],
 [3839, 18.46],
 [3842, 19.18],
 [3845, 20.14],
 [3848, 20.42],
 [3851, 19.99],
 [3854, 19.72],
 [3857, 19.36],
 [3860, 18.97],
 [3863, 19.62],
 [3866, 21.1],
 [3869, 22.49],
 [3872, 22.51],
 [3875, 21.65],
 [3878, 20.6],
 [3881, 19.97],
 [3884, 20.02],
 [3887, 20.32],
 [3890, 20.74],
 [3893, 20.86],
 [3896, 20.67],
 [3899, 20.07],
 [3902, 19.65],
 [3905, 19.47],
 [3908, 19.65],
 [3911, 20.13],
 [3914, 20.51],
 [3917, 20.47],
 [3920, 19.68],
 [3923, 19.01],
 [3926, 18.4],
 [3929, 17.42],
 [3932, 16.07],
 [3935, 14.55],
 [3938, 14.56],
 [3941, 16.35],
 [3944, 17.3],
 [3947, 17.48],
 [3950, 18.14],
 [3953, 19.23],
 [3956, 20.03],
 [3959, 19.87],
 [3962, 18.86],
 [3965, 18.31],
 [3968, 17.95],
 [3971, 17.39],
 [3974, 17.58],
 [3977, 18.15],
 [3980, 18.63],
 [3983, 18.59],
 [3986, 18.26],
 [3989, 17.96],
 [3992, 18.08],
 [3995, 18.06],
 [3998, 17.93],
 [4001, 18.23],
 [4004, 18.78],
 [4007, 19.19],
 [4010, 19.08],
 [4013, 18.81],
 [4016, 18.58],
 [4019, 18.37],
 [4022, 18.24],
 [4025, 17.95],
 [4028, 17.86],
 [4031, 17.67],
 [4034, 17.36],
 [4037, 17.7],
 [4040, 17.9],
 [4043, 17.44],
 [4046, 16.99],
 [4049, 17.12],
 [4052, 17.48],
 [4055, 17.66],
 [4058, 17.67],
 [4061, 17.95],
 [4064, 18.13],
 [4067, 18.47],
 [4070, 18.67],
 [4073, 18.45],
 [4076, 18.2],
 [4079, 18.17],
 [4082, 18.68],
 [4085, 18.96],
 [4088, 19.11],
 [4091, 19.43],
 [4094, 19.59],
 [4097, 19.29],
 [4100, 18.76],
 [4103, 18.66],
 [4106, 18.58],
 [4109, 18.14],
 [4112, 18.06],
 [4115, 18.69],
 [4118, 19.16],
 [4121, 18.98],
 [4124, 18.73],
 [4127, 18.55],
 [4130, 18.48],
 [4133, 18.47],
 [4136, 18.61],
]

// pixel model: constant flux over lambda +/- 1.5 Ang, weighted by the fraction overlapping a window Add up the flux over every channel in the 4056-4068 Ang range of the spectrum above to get 72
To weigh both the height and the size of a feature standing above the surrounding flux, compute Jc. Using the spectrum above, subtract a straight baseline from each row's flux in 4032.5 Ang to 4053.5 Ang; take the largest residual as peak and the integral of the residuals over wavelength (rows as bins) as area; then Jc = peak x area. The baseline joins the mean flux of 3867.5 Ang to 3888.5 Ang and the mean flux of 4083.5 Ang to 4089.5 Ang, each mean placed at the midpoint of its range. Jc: 68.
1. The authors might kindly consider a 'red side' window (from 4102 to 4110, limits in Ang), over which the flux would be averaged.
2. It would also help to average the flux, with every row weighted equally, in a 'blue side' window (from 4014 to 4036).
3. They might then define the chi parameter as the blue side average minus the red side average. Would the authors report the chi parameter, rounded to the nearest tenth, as -0.5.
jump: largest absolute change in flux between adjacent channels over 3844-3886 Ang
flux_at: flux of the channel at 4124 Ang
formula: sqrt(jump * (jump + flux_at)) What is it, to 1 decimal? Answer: 5.5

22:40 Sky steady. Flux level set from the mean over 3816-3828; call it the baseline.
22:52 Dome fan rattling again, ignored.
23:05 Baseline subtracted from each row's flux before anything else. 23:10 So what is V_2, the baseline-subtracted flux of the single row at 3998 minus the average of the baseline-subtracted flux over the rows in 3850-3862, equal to -1.6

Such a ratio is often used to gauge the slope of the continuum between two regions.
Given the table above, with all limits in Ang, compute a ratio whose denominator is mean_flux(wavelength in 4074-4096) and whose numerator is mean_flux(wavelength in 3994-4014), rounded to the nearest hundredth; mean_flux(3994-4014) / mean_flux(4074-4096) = 0.98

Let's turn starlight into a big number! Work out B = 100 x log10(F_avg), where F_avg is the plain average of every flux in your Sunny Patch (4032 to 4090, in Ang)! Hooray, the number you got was 126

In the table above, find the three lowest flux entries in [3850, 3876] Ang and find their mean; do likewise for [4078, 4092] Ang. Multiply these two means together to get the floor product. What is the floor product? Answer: 359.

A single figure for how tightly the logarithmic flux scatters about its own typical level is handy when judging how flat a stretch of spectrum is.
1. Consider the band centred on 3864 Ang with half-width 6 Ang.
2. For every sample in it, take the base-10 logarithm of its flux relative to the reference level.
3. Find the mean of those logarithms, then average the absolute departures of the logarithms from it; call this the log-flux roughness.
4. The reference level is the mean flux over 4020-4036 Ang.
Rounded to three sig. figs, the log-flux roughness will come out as 0.0264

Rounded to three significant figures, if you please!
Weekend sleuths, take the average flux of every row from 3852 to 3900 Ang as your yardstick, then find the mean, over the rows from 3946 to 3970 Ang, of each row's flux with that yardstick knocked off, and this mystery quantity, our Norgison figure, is -1.81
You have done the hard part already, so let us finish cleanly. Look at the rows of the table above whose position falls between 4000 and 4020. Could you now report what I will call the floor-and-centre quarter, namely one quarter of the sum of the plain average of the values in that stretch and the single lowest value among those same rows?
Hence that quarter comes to 9.2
